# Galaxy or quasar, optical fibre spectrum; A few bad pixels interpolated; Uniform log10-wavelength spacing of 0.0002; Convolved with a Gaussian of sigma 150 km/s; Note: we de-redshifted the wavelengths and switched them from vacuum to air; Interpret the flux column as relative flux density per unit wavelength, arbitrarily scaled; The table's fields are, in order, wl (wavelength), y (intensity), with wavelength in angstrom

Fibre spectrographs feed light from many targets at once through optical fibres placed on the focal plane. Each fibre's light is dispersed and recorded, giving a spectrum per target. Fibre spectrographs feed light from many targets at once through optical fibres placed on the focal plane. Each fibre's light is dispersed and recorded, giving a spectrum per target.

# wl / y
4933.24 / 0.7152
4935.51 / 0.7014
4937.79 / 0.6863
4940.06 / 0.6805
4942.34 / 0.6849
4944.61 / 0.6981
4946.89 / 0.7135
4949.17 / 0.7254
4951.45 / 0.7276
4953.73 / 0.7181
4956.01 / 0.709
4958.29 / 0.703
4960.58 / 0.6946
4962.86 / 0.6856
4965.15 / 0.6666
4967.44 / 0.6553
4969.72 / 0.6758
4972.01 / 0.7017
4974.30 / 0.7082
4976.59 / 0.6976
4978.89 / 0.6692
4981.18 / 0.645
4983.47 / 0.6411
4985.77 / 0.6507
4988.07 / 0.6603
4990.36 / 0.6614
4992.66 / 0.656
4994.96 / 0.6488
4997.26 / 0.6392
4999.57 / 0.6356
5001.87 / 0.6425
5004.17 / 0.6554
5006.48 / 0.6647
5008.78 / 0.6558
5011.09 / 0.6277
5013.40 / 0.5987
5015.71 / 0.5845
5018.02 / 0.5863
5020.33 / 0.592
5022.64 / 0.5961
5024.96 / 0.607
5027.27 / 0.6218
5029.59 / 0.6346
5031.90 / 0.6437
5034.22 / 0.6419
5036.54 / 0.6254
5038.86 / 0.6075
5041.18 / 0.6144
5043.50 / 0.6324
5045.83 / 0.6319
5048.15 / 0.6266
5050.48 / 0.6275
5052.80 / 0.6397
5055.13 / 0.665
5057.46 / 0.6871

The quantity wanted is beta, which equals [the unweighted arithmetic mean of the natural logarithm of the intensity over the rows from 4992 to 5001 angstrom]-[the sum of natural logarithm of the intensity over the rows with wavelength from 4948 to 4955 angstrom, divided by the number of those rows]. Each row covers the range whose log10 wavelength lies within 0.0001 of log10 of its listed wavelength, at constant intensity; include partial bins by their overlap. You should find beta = -0.12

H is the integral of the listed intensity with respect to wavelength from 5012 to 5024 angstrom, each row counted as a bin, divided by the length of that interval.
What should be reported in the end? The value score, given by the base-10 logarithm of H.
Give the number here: -0.227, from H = 0.592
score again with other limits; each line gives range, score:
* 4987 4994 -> -0.181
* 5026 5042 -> -0.202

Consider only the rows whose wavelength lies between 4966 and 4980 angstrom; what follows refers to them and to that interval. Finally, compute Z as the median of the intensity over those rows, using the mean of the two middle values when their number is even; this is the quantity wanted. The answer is 0.69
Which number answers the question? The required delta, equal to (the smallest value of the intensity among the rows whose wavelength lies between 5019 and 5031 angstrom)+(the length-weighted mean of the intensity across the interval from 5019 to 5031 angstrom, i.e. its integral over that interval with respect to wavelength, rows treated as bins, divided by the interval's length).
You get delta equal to 1.20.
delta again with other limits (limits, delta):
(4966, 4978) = 1.34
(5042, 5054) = 1.26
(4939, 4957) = 1.39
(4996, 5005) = 1.28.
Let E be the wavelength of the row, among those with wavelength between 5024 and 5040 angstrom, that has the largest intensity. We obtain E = 5031.90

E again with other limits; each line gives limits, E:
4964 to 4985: 4974.30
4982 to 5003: 4990.36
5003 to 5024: 5006.48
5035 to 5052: 5043.50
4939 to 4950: 4949.17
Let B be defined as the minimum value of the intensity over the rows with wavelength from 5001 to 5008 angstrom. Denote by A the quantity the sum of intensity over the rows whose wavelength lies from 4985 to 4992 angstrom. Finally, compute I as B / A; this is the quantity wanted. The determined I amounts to 0.326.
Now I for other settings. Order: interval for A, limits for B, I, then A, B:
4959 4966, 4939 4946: 0.332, 2.05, 0.6805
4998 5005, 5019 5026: 0.306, 1.93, 0.592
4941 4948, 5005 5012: 0.299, 2.10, 0.6277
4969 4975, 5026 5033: 0.298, 2.09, 0.6218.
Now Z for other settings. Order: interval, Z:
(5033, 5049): 0.63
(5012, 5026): 0.59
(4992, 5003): 0.64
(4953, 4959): 0.71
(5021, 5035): 0.63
